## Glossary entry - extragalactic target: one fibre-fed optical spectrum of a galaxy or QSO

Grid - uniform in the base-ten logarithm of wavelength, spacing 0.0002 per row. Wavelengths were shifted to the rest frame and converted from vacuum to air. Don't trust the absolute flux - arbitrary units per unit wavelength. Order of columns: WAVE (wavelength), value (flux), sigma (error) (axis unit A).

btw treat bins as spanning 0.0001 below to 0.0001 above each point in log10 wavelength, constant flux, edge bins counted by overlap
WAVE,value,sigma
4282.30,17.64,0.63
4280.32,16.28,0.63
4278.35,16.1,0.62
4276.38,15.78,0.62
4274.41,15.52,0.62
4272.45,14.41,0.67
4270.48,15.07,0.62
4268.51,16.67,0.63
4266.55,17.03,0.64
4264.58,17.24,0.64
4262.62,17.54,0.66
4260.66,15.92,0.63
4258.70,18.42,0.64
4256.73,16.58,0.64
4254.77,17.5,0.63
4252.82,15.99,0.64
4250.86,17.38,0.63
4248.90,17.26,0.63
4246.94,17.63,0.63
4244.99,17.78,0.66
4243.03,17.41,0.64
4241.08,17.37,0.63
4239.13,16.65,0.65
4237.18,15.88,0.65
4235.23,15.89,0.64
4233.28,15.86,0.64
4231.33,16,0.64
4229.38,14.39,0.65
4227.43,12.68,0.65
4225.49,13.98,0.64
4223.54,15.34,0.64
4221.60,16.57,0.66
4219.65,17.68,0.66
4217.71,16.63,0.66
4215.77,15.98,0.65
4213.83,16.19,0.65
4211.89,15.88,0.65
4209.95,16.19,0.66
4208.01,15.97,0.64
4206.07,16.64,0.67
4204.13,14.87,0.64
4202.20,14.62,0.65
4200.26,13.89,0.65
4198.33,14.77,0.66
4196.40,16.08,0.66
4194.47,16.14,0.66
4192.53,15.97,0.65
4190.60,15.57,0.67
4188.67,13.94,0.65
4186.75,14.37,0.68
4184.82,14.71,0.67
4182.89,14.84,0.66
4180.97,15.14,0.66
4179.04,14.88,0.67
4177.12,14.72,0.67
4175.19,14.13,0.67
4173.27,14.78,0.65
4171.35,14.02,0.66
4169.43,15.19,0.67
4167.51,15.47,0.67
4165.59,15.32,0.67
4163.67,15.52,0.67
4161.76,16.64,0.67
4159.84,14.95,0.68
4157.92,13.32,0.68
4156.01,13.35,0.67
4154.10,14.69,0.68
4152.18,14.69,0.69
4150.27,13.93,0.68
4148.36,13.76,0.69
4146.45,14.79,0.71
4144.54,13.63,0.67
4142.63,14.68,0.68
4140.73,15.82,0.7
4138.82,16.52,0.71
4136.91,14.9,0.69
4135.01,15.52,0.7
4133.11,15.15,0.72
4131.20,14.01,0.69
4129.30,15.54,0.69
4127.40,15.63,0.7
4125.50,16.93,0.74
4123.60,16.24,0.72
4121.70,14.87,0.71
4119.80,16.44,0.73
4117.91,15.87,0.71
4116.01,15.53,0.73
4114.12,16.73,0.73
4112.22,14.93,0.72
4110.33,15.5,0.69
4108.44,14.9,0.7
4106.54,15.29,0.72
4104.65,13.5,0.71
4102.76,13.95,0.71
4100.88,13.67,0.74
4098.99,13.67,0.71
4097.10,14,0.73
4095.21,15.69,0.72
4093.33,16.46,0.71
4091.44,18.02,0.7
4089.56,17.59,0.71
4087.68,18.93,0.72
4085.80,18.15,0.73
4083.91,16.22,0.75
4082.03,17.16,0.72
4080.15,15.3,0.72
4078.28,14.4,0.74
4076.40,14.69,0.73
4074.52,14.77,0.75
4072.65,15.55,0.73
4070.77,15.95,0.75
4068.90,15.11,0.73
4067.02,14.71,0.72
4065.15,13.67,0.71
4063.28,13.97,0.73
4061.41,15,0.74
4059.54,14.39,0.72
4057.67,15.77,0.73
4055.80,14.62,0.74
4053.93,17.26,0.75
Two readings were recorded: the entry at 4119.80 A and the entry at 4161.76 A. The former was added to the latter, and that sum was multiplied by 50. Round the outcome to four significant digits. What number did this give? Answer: 1654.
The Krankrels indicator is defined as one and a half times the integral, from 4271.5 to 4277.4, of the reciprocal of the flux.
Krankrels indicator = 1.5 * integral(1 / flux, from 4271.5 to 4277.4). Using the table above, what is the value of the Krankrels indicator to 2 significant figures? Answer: 0.58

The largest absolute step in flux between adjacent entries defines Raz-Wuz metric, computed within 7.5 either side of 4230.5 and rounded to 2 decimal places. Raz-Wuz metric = 1.71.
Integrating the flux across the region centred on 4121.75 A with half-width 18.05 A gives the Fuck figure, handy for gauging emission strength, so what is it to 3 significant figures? 558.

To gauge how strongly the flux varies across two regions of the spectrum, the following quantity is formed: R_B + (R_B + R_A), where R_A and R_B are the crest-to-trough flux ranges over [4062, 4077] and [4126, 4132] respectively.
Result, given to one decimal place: 5.5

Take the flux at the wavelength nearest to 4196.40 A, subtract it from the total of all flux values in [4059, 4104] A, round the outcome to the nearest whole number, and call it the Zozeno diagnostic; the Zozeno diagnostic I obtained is 355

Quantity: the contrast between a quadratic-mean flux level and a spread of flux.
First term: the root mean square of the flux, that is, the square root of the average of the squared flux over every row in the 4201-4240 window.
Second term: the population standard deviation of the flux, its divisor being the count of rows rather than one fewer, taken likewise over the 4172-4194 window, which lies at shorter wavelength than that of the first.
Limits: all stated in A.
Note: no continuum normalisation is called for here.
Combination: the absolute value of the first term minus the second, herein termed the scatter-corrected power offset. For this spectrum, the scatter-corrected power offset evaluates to 15.2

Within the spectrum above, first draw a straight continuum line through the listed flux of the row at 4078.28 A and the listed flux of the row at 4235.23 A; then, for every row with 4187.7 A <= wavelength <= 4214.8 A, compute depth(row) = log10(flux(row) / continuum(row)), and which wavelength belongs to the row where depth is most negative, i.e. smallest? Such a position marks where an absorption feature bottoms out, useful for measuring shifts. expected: 4200.26 A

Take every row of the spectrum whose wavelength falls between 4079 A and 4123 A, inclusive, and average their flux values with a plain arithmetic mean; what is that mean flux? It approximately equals 15.8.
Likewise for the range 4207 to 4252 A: 16.2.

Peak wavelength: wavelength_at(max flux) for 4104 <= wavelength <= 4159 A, 4125.50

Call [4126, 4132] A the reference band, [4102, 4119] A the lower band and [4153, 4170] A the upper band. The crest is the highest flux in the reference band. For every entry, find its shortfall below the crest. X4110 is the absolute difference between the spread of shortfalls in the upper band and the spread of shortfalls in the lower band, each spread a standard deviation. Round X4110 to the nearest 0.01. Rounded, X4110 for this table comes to 0.08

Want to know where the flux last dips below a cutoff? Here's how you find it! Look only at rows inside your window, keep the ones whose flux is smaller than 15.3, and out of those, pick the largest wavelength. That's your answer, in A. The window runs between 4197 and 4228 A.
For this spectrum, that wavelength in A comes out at 4227.43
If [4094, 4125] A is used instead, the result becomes 4121.70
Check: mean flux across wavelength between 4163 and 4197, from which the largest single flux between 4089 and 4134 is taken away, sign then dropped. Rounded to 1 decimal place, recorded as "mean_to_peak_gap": 3.0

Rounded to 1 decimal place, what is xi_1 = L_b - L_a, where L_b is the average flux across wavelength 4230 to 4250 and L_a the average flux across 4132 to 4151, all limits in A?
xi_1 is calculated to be 1.9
